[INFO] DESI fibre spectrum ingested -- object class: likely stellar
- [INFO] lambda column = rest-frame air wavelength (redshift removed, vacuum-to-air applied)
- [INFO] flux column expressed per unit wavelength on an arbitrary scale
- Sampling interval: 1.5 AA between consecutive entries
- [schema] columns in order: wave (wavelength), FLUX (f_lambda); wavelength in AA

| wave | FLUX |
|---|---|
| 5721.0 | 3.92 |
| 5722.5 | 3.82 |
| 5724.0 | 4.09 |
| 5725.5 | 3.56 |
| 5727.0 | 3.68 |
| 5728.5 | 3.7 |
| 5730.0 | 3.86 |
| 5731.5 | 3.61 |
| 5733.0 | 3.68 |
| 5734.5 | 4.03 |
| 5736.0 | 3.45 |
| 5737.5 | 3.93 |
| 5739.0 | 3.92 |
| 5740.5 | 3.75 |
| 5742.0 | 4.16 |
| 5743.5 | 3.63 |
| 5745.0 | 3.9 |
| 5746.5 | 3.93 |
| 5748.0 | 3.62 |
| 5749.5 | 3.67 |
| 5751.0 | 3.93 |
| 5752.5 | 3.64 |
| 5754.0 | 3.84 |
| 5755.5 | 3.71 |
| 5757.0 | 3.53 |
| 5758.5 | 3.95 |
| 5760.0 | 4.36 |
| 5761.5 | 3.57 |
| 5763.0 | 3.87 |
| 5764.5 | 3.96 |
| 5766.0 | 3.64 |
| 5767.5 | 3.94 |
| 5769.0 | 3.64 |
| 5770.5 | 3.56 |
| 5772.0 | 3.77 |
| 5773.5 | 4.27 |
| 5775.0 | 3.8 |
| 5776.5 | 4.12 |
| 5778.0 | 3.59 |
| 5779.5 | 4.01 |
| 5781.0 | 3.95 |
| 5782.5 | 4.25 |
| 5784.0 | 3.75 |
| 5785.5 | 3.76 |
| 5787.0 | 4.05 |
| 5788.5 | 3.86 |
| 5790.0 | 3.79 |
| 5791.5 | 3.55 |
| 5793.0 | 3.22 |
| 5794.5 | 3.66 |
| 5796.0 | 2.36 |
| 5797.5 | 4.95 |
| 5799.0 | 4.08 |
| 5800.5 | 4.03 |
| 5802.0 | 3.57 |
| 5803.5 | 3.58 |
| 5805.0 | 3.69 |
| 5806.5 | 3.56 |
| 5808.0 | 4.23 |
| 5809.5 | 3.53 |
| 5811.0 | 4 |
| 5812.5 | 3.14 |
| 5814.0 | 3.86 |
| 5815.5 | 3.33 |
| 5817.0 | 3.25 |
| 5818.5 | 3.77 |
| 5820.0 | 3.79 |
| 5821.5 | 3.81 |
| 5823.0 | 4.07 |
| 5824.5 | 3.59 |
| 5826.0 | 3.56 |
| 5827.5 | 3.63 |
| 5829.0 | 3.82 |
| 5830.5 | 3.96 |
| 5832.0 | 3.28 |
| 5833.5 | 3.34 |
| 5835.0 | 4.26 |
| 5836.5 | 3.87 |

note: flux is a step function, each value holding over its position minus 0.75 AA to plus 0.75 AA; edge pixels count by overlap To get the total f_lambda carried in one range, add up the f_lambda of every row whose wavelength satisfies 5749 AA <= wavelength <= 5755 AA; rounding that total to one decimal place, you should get 15.1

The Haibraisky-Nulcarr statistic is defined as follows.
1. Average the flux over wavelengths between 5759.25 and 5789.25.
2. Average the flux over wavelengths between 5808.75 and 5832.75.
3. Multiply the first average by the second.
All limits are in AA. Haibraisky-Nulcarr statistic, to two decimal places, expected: 14.18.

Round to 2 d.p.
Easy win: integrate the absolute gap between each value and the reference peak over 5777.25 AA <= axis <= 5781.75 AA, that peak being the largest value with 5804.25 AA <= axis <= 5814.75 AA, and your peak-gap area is 1.71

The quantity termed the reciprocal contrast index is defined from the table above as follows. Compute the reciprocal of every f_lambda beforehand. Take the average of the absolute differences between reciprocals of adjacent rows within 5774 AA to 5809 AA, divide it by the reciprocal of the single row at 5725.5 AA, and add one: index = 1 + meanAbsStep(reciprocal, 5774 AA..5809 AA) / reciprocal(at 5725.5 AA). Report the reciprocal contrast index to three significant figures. 1.13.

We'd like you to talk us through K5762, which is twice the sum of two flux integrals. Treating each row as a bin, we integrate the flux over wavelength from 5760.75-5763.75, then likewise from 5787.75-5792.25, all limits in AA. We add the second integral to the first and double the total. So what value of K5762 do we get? 56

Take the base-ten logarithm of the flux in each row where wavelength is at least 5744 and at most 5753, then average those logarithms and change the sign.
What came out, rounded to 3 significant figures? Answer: -0.577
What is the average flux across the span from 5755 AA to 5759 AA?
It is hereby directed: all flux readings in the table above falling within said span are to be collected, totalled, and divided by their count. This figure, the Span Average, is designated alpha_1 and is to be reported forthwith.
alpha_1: 3.7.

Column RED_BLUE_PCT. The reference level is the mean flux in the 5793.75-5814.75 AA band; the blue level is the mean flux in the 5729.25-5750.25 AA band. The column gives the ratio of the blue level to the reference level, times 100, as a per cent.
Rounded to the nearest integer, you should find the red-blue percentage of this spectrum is 102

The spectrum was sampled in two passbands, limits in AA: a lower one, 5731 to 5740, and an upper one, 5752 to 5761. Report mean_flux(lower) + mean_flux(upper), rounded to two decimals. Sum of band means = 7.61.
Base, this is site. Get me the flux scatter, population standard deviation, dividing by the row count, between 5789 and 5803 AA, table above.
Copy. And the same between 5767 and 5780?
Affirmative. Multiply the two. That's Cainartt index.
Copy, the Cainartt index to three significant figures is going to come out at 0.153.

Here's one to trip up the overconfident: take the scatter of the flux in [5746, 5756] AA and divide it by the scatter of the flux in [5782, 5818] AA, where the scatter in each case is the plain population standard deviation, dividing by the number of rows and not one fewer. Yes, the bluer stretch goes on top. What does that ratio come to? 0.26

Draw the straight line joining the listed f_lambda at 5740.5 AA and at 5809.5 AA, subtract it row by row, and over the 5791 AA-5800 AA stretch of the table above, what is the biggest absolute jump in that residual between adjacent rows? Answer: 2.59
